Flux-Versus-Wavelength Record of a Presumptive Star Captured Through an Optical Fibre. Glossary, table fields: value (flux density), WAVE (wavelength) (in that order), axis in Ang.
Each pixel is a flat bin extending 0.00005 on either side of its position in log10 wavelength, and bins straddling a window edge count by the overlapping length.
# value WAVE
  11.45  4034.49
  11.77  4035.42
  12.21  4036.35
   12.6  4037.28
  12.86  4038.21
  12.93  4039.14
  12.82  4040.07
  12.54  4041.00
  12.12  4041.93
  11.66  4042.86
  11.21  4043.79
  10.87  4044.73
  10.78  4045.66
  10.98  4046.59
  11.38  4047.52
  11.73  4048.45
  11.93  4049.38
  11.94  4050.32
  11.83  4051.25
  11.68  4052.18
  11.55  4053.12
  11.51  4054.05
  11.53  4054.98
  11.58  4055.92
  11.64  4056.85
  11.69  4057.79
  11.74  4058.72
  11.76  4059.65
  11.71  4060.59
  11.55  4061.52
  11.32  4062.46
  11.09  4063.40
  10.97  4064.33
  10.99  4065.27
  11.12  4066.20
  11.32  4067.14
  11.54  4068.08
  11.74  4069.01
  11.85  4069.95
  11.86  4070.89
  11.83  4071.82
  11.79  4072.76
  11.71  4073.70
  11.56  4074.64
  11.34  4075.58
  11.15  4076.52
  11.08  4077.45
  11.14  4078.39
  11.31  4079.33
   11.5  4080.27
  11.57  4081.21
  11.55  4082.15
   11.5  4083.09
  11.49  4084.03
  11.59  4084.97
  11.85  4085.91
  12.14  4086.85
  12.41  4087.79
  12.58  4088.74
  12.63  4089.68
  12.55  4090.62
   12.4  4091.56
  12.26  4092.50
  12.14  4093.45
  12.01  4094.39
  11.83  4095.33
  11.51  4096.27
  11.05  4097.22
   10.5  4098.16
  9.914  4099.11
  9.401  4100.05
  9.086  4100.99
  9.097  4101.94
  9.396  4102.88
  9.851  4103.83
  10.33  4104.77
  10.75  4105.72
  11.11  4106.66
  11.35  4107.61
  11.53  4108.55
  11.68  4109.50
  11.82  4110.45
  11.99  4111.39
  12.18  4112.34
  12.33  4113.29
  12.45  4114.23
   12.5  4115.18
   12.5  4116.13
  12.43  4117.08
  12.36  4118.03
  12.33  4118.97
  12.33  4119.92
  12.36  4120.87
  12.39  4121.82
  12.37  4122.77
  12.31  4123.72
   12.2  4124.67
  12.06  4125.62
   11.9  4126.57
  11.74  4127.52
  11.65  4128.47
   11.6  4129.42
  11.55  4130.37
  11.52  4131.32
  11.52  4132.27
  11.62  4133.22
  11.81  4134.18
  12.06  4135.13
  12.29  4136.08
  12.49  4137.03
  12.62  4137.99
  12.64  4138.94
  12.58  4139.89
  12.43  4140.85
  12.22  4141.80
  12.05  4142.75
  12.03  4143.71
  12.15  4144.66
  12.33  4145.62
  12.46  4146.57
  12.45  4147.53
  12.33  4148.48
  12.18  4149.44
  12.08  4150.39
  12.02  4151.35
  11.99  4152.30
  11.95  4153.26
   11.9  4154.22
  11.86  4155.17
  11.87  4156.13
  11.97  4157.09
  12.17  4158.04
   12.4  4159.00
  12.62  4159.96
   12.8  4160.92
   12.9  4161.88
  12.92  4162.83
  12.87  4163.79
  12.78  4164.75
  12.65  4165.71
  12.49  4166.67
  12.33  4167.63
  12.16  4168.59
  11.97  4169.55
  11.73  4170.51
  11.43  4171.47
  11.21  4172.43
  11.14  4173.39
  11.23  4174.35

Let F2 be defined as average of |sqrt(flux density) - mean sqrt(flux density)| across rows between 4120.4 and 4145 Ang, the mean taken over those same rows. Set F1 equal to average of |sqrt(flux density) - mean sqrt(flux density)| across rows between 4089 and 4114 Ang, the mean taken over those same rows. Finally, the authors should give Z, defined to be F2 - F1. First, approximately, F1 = 0.146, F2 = 0.044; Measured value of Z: -0.10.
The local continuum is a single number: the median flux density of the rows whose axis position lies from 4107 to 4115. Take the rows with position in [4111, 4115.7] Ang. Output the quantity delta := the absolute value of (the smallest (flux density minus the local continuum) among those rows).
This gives 0.1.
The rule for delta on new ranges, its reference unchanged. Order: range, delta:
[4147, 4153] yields 0.1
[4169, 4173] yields 0.7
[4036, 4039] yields 0.3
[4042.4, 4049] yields 1.1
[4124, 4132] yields 0.4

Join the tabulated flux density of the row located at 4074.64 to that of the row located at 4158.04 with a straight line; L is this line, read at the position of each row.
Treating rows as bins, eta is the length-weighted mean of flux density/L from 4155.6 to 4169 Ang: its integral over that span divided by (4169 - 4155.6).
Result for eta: 1.02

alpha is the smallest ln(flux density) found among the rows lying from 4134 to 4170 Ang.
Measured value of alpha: 2.47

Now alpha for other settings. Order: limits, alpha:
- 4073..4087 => 2.41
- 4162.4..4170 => 2.48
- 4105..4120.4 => 2.37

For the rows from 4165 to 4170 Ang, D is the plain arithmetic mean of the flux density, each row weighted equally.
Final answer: 12.3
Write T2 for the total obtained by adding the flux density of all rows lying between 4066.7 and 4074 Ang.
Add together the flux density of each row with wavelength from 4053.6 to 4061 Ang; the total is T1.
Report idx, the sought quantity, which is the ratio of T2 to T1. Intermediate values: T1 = 93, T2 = 94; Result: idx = 1.01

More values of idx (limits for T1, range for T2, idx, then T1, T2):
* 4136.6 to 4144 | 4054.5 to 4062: 0.94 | 99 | 93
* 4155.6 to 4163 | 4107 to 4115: 0.96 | 100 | 95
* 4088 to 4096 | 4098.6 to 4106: 0.79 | 98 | 78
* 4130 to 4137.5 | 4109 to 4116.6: 1.03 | 95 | 97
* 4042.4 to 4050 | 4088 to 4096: 1.09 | 91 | 98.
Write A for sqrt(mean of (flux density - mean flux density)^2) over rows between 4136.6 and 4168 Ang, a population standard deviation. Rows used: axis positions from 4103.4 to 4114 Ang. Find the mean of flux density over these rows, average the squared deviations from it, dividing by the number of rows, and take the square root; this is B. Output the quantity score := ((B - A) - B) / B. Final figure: -0.4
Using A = 0.32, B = 0.75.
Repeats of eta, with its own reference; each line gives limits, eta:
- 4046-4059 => 1.02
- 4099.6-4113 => 0.91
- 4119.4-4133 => 1.00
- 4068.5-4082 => 1.00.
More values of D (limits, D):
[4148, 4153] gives 12.1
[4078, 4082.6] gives 11.4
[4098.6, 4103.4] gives 9.4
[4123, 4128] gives 12.0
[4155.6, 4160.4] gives 12.2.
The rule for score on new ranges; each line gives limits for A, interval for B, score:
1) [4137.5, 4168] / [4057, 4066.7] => -1.0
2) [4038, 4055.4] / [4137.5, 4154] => -2.8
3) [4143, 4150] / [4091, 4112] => -0.1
